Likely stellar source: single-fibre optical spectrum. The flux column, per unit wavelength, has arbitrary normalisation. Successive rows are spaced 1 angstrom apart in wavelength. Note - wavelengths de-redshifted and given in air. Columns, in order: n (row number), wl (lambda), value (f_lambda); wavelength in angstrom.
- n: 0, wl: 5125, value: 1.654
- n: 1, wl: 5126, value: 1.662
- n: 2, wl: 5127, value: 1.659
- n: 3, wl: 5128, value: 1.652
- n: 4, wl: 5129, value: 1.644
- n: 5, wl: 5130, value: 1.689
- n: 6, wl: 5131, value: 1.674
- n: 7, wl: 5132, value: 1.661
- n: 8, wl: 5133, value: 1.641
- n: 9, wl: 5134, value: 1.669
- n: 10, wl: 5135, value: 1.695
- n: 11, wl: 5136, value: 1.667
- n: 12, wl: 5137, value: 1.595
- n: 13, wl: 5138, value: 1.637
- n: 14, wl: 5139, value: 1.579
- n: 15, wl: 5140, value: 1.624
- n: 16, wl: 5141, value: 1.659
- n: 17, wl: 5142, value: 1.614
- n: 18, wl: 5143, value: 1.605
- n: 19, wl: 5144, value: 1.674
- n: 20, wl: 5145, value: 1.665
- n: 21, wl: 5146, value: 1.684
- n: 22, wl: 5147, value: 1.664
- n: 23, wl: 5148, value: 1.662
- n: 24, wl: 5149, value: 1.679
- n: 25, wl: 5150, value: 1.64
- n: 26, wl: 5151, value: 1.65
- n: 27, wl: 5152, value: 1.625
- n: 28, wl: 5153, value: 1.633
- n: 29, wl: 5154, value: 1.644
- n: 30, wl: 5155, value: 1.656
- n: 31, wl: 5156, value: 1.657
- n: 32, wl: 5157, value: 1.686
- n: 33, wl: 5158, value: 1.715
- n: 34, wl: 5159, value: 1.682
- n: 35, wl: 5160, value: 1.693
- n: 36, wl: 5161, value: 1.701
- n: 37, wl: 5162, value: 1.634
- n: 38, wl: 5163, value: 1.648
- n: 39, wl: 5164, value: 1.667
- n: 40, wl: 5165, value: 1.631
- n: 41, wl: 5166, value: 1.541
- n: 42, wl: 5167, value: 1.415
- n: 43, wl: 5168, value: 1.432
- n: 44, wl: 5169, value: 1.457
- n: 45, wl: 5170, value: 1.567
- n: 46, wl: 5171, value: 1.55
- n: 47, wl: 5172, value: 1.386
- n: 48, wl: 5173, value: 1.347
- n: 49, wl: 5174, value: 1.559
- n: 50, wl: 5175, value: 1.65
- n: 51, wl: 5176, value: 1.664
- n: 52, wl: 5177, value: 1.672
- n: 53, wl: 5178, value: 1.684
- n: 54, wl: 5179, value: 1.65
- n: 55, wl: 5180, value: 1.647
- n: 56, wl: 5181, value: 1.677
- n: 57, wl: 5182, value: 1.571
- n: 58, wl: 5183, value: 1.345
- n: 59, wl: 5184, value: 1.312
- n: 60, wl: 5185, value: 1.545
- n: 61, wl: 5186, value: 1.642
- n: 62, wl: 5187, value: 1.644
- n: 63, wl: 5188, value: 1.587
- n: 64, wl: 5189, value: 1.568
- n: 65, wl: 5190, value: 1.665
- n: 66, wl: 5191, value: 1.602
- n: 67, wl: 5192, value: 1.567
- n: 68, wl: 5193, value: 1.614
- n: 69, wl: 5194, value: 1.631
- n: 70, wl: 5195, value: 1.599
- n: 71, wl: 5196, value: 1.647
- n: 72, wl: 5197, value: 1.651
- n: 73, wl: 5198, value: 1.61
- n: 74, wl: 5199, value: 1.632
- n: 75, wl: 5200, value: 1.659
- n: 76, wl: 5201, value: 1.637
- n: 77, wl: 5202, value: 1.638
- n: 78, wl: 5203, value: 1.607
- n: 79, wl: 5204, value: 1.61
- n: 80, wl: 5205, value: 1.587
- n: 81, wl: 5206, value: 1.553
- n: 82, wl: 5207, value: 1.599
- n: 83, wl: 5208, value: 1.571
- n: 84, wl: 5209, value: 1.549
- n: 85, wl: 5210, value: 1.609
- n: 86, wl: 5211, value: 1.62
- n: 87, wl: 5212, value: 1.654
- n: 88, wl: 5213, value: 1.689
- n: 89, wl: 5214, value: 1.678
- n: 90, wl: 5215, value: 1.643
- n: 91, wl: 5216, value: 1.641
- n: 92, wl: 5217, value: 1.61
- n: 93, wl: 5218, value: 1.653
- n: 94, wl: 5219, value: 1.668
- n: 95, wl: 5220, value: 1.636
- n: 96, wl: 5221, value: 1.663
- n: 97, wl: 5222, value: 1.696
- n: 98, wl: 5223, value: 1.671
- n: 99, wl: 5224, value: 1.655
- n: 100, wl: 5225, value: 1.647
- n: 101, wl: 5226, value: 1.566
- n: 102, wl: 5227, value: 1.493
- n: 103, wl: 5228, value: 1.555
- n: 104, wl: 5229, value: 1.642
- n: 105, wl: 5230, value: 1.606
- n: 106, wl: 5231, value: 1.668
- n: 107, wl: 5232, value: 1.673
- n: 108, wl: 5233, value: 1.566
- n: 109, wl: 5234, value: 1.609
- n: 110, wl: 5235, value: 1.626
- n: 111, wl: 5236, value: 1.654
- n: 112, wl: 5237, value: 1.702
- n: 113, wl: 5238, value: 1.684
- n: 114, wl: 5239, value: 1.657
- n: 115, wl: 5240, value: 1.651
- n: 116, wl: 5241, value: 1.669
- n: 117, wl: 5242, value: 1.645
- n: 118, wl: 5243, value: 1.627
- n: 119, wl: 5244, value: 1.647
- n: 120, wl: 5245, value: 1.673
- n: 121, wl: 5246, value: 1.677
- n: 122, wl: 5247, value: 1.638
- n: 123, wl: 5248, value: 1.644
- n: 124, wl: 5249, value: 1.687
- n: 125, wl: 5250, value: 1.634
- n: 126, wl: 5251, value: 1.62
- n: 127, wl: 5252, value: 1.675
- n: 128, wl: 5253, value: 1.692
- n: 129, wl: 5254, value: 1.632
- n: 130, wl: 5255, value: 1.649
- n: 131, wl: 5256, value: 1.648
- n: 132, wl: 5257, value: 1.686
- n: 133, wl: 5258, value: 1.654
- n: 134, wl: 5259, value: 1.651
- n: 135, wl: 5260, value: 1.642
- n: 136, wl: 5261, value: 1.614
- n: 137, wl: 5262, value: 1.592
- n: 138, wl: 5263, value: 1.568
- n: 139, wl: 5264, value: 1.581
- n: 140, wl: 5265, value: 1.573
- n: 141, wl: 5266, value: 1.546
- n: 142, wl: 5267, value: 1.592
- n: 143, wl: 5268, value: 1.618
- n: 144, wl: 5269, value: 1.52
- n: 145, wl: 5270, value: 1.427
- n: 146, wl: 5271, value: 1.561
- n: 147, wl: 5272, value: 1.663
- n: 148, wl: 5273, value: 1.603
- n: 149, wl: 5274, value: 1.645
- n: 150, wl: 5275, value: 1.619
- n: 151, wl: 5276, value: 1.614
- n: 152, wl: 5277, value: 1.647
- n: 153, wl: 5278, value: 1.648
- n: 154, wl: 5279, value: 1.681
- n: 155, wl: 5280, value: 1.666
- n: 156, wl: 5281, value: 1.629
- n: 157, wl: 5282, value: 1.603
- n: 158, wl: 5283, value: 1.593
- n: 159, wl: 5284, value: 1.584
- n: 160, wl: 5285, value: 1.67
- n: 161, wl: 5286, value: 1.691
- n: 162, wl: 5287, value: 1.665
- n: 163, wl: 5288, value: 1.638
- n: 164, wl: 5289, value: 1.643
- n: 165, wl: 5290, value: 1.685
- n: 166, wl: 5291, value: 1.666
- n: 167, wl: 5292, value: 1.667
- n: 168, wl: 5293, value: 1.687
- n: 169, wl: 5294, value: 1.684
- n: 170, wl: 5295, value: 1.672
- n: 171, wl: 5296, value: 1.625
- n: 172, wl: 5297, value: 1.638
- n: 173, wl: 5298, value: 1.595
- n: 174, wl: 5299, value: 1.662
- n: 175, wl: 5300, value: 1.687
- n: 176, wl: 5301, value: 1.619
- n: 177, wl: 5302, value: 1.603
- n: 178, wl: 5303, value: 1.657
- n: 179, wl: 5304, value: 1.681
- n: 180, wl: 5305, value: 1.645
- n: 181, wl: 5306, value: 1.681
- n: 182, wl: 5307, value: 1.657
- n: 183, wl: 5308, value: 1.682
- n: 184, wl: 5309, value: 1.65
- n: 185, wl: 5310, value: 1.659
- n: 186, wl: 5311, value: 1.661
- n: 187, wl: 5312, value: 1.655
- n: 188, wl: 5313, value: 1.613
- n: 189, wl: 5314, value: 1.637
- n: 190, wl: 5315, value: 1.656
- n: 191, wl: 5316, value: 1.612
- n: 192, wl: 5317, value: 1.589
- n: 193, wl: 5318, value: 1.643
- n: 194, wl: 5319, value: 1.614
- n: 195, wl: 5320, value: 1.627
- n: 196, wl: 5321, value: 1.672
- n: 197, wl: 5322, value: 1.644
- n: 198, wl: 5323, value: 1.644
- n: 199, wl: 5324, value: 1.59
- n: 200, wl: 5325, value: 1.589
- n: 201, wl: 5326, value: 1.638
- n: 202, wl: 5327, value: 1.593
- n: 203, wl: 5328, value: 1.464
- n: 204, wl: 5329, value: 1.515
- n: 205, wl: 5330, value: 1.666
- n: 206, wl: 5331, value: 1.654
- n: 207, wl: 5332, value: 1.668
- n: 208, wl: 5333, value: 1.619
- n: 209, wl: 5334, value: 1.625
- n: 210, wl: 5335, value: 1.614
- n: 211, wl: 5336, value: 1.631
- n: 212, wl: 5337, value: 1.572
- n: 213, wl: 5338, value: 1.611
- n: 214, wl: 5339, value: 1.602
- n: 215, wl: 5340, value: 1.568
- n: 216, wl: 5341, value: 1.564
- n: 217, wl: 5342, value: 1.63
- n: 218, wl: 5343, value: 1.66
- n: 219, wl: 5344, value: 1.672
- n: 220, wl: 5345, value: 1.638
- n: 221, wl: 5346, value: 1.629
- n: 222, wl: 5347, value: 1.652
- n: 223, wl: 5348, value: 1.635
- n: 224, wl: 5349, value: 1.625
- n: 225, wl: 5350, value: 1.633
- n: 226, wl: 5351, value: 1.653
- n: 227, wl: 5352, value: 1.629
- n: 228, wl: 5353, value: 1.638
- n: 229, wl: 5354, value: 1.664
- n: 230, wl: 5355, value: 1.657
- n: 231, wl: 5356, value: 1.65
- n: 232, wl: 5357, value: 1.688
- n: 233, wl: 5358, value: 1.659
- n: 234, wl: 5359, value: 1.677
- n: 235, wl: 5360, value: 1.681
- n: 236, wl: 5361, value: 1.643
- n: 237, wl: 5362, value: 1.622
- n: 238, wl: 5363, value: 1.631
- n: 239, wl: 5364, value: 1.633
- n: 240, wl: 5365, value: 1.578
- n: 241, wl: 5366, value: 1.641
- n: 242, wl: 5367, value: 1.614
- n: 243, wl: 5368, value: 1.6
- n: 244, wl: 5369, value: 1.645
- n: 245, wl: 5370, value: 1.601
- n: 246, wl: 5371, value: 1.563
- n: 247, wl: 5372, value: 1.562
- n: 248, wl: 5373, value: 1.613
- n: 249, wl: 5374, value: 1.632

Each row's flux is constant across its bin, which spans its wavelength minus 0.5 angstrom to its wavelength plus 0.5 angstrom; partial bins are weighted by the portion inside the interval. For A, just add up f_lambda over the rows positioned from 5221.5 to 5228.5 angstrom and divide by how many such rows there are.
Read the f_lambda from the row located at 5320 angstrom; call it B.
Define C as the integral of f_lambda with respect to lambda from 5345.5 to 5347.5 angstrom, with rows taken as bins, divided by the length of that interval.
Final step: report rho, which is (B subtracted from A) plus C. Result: 1.63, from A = 1.61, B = 1.627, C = 1.64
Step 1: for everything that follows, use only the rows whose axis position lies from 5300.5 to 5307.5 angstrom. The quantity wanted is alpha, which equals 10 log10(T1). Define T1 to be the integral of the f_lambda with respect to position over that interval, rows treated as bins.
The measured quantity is 10.62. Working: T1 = 11.5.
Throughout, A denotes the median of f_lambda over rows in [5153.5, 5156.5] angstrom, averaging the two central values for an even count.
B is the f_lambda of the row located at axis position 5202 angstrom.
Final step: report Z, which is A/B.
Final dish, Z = 1.01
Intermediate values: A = 1.656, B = 1.638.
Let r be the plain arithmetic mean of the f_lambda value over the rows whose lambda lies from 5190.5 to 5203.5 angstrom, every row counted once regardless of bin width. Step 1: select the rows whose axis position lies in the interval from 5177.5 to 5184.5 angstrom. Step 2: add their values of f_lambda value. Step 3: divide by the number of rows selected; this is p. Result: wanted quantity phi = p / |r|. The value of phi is 0.96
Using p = 1.56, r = 1.62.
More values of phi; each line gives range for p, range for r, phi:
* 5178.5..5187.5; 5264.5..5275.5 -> 0.99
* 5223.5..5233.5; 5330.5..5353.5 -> 0.99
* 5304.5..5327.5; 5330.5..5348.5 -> 1.01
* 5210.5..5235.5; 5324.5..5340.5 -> 1.02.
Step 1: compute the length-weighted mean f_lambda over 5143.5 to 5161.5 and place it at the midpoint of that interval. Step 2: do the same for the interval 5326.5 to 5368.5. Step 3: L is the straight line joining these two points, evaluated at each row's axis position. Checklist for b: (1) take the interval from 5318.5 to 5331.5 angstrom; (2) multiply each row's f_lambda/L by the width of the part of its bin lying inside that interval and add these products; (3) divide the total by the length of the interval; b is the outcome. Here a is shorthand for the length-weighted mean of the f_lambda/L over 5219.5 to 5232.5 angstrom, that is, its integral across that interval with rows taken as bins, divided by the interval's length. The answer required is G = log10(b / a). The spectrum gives 0.000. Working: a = 0.986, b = 0.99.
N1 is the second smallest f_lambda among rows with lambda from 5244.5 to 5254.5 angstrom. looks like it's 1.632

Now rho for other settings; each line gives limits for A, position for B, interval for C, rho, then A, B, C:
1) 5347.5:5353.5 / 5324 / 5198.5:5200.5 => 1.69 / 1.64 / 1.59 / 1.65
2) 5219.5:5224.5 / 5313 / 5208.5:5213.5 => 1.68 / 1.66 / 1.613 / 1.62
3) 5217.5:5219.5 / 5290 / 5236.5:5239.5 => 1.66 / 1.66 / 1.685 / 1.68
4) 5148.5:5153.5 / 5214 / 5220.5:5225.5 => 1.63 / 1.65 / 1.678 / 1.67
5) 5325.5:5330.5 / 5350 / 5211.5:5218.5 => 1.59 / 1.58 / 1.633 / 1.65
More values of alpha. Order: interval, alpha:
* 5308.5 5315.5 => 10.62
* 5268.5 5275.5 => 10.43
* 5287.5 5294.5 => 10.67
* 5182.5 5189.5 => 10.27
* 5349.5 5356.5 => 10.62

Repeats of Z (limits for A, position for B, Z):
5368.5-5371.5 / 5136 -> 0.96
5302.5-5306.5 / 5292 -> 1.00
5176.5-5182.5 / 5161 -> 0.98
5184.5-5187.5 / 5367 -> 1.02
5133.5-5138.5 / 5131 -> 1.00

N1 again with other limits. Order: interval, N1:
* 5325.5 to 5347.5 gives 1.515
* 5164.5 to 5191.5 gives 1.345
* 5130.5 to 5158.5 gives 1.595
